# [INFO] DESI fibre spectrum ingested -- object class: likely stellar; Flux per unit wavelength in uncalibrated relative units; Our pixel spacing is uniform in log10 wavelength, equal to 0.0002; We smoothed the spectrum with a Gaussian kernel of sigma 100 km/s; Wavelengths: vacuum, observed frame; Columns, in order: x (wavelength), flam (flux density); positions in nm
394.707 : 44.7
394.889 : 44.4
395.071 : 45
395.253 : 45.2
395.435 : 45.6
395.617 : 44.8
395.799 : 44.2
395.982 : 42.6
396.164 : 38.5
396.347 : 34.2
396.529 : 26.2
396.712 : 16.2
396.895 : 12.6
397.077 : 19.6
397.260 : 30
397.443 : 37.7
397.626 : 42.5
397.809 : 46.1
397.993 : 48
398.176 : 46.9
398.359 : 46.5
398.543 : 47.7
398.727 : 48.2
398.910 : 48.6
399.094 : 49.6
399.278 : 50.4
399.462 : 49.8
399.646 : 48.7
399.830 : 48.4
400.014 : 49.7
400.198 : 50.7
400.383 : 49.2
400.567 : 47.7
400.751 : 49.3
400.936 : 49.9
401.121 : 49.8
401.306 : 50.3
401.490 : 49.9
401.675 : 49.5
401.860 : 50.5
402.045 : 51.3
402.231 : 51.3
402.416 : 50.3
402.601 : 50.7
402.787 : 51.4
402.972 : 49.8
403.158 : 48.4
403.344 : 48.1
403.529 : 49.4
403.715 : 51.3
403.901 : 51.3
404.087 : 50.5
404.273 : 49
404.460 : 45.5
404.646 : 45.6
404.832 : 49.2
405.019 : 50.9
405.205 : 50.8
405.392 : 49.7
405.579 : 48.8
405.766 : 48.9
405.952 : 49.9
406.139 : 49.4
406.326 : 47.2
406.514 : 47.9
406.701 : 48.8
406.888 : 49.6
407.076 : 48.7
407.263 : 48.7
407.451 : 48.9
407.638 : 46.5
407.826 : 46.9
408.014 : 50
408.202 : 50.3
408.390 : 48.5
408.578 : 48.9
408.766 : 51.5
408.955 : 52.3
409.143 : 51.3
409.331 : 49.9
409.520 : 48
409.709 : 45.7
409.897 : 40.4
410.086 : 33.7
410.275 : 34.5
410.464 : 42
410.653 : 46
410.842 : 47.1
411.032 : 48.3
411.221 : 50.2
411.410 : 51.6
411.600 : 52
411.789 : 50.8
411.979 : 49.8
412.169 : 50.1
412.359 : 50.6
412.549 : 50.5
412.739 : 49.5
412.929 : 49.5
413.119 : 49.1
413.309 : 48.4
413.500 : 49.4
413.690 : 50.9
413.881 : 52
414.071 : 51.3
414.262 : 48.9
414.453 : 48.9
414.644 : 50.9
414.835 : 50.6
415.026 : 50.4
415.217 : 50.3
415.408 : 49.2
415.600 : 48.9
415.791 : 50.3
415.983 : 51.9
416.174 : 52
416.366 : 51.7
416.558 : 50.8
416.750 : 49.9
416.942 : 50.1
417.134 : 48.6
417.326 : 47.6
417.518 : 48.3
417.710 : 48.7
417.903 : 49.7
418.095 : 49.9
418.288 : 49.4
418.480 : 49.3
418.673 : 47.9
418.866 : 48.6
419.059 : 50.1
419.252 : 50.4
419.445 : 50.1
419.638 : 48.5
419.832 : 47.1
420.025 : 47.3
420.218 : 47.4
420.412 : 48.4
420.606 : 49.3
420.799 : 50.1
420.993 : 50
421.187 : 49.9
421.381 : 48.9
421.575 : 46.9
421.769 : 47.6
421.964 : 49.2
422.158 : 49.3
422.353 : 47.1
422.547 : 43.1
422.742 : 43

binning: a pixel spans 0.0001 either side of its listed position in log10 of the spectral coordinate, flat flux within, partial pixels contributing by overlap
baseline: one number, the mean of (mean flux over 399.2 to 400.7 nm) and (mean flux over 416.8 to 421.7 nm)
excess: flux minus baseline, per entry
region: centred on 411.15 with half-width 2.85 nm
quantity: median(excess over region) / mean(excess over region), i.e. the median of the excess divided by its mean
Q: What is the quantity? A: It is -0.4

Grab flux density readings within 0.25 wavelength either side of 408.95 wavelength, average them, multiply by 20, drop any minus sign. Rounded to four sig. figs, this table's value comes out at 1034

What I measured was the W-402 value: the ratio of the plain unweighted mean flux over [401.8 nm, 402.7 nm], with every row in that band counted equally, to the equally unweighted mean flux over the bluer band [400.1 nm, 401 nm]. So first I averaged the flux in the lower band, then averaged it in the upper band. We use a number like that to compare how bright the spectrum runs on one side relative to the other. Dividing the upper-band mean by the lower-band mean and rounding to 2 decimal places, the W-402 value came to 1.03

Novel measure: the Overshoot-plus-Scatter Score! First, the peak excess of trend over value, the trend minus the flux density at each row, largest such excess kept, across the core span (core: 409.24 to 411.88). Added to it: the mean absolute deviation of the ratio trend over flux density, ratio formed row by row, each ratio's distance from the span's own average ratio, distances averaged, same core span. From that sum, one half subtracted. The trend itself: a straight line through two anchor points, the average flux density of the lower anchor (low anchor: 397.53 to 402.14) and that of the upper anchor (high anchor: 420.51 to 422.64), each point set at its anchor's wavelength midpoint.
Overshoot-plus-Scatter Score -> 14.5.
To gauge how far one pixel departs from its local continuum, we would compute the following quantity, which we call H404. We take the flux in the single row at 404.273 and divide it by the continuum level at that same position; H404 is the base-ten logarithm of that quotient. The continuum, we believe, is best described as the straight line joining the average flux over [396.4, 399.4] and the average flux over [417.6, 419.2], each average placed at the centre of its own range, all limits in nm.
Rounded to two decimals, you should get 0.07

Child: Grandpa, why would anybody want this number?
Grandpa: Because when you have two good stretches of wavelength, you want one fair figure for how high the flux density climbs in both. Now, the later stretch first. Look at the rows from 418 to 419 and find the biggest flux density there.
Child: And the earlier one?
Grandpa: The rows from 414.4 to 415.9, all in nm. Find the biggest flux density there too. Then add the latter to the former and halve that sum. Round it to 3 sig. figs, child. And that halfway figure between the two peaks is 50.4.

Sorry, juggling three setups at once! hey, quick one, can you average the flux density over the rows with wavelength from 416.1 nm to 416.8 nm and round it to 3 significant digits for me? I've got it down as 51.1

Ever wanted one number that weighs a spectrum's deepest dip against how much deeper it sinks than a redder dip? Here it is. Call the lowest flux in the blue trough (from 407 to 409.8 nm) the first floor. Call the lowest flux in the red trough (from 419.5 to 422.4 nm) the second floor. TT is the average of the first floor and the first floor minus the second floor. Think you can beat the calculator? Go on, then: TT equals 22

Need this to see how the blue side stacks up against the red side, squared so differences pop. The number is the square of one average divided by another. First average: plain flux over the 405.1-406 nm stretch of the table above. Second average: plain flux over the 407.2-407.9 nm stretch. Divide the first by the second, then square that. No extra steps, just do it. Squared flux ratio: 1.08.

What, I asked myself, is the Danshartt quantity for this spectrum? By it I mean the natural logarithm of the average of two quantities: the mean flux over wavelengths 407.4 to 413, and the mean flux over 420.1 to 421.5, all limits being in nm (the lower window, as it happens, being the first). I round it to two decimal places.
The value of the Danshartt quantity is 3.88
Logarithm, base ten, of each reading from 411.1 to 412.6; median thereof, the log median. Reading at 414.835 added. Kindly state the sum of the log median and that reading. 52.3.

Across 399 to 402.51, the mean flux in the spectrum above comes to 50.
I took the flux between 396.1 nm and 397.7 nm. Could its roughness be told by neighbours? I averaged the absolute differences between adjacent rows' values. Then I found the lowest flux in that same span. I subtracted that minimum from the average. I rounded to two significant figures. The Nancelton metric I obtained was -5.6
